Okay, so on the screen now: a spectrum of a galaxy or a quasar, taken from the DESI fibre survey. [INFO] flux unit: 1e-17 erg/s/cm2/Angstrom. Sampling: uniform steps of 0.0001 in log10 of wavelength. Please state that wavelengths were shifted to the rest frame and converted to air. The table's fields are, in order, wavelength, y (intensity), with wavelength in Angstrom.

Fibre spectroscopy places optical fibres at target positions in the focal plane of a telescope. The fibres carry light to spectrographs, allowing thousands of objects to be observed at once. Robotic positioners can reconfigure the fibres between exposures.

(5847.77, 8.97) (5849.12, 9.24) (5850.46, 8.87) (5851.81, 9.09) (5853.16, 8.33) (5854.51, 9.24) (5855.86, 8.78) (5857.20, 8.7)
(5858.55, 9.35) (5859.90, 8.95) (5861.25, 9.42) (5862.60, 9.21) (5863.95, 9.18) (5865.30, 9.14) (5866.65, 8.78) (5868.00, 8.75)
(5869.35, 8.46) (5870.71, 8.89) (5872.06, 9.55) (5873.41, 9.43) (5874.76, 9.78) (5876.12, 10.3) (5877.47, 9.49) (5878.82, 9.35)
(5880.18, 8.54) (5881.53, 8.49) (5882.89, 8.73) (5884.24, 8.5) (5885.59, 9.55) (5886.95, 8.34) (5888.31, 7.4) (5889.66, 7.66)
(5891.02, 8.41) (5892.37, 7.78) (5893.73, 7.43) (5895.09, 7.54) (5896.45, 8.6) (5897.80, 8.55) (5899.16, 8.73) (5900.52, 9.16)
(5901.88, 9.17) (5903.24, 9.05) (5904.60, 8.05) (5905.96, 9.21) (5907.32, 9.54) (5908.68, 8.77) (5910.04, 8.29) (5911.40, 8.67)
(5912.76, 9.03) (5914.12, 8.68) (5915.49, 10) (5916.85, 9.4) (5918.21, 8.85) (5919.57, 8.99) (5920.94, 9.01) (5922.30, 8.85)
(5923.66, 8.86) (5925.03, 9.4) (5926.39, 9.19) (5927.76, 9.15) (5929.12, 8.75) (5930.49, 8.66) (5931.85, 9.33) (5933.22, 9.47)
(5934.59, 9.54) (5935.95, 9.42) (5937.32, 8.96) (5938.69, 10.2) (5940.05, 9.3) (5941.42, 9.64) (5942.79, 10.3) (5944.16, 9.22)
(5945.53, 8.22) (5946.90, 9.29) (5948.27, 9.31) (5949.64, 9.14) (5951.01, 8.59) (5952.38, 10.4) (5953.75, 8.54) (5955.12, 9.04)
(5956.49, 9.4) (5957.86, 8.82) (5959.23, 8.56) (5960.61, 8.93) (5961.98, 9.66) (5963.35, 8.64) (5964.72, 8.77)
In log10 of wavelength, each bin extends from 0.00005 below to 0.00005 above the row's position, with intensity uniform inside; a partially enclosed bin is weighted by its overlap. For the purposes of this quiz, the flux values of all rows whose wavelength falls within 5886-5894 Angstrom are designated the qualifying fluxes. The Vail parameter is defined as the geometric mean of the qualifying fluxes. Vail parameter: 7.83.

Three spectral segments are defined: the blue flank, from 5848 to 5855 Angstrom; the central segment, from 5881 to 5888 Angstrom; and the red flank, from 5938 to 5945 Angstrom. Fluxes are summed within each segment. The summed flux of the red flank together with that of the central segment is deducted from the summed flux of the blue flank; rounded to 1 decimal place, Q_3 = -47.5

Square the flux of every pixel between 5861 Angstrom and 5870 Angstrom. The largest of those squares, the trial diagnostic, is 89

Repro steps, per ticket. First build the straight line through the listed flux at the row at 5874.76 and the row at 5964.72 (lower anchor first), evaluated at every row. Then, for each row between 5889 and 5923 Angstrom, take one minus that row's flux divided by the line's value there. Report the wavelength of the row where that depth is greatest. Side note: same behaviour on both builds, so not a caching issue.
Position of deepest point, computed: 5893.73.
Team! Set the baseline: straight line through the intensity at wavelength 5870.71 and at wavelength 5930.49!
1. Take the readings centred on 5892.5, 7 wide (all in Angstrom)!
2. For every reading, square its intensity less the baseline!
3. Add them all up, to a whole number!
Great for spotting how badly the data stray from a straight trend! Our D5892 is 6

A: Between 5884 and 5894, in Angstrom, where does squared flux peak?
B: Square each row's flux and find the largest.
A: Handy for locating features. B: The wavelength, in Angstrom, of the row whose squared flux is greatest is 5885.59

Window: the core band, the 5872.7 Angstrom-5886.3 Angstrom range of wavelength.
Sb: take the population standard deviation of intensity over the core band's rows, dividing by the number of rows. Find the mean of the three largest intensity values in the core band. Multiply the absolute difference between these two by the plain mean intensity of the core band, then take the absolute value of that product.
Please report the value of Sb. 86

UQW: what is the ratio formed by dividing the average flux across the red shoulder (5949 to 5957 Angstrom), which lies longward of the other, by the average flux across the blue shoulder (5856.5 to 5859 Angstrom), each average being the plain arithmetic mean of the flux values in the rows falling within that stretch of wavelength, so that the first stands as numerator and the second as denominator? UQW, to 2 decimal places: 1.02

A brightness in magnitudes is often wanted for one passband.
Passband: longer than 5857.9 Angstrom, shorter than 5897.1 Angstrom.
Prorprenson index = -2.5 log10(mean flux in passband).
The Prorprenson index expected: -2.36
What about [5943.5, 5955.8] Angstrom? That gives -2.40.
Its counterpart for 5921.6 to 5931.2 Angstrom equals -2.38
